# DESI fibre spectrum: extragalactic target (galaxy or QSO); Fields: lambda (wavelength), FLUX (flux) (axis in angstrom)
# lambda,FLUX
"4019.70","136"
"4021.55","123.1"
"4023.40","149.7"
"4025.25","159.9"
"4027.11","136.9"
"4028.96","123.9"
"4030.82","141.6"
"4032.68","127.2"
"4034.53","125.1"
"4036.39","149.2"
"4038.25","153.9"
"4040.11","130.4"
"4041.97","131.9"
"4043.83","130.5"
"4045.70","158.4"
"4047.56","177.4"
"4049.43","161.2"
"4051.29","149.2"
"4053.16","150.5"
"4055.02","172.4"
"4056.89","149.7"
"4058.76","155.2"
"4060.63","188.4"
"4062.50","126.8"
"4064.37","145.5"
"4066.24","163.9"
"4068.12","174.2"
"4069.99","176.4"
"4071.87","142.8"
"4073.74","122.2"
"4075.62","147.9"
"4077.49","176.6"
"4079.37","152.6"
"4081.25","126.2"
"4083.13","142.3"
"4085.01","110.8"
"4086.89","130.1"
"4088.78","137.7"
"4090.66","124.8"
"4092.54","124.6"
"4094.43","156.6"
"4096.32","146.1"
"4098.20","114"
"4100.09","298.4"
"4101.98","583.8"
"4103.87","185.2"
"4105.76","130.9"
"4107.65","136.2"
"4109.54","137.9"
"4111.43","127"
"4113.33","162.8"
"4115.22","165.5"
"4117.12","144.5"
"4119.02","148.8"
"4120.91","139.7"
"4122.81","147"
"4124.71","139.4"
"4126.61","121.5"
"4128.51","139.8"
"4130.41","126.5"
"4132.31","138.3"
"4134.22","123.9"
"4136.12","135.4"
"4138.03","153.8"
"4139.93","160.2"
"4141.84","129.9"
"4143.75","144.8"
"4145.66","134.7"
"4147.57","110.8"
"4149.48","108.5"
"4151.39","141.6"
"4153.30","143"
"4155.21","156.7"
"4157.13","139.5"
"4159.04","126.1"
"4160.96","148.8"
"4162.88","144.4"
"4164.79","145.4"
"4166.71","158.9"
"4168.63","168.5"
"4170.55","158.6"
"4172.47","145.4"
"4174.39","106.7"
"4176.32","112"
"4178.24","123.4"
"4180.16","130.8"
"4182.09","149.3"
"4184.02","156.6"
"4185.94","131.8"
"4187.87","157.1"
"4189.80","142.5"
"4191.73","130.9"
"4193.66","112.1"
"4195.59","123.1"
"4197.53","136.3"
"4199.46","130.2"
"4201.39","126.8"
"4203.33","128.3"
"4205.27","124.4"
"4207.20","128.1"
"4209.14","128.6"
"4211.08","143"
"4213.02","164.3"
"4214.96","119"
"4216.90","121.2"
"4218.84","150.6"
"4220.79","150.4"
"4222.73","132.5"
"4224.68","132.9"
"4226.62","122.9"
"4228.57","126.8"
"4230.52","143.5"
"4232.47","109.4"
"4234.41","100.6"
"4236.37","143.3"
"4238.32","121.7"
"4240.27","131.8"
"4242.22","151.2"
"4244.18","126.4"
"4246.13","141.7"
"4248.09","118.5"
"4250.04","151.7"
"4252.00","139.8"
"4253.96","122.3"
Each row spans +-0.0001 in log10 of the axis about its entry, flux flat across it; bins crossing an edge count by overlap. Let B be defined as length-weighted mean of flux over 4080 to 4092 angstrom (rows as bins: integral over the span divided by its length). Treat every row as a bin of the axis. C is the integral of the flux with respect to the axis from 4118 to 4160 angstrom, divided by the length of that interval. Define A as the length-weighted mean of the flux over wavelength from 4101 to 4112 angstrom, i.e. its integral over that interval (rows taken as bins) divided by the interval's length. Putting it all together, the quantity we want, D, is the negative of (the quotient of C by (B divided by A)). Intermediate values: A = 220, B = 129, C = 137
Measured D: -233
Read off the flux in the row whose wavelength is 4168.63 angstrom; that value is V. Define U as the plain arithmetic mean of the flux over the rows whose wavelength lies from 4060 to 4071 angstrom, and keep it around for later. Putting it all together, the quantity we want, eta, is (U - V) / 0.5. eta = -12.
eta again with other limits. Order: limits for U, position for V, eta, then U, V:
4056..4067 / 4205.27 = 61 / 155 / 124.4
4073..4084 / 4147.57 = 68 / 145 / 110.8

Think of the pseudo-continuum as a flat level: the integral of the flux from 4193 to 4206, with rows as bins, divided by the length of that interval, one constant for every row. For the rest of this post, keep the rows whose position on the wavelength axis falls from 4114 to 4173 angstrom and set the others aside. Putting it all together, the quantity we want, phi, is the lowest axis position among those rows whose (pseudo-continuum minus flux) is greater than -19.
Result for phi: 4117.12 angstrom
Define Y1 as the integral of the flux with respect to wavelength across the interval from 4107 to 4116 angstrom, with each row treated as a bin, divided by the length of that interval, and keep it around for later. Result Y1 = 146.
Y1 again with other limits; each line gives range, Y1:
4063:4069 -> 158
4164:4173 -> 156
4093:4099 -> 138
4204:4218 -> 133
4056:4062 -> 162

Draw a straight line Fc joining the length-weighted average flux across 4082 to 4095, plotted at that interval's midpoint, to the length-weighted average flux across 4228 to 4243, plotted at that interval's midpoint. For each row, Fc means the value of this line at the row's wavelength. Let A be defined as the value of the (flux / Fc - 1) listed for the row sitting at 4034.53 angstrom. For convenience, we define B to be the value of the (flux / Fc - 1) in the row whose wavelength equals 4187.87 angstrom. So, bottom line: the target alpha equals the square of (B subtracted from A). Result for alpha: 0.07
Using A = -0.06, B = 0.21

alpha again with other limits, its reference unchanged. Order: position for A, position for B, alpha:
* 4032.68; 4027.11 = 0.01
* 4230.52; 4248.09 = 0.04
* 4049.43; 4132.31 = 0.02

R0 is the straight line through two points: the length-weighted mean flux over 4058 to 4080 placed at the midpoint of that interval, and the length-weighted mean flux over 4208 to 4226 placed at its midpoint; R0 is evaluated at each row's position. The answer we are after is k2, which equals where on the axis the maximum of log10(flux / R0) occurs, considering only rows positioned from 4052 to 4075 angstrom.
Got 4060.63 angstrom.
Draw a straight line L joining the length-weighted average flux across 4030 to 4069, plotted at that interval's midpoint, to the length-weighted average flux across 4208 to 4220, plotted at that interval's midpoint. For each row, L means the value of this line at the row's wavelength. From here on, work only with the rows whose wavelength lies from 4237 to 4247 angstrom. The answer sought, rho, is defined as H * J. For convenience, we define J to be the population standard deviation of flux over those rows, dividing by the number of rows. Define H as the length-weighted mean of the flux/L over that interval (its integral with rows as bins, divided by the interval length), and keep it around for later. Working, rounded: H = 0.99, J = 10.7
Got 11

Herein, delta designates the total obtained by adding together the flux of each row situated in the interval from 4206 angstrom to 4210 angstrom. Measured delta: 257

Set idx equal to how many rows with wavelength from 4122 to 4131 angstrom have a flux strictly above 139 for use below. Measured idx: 3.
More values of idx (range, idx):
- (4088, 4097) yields 2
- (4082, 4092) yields 1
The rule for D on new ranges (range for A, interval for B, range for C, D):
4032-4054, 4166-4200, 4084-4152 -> -164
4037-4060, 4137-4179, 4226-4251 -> -142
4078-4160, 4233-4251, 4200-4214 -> -156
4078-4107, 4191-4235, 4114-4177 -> -191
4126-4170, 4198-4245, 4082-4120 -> -180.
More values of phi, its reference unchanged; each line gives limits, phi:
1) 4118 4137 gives 4120.91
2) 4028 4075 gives 4028.96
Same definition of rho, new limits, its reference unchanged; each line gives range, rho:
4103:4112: 21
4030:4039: 11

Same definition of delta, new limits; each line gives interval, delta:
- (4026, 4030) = 261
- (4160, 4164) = 293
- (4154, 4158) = 296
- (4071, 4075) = 265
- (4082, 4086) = 253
